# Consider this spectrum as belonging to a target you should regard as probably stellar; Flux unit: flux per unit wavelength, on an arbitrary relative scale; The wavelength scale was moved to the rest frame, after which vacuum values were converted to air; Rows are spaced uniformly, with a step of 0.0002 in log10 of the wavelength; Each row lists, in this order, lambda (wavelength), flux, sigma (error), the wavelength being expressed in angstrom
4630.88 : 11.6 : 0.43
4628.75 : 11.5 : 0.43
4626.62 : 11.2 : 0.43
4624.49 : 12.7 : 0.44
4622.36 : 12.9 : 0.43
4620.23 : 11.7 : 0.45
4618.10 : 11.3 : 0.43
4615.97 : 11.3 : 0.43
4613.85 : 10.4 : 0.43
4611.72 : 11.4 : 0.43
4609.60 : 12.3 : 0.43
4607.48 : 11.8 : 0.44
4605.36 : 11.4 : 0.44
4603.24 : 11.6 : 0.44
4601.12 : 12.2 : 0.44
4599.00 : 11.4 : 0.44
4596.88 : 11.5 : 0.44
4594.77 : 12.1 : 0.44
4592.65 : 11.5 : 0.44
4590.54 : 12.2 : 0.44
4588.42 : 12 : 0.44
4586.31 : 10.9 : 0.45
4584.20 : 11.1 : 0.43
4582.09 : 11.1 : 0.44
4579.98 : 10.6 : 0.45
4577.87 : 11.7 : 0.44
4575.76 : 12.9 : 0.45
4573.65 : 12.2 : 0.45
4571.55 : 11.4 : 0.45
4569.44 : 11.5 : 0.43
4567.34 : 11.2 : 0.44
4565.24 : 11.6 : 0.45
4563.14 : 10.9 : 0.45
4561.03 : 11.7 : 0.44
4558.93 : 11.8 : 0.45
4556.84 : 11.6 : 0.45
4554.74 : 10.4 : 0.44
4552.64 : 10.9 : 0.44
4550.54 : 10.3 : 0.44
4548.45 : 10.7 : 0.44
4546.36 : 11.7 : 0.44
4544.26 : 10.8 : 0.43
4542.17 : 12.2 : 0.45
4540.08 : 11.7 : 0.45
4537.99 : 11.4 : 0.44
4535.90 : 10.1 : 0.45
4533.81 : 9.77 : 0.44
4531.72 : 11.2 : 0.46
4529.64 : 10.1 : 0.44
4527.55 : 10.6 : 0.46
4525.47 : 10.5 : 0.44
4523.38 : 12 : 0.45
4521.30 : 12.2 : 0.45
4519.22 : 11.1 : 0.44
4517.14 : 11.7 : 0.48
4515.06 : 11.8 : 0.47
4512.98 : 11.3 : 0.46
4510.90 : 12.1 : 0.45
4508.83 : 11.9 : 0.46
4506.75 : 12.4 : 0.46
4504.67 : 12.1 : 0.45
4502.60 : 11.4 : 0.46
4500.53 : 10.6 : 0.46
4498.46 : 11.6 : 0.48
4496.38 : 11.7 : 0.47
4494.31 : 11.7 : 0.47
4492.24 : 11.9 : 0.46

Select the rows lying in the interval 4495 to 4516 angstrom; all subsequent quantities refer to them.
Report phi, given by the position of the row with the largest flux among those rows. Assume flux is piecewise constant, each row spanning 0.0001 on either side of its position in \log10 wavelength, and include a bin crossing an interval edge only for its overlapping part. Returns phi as 4506.75 angstrom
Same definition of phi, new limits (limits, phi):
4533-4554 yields 4542.17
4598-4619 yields 4609.60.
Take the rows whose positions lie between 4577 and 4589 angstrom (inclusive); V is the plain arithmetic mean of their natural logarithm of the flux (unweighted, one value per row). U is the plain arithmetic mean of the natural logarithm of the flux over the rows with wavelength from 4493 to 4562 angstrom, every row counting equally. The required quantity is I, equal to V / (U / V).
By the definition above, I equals 2.41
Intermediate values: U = 2.423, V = 2.418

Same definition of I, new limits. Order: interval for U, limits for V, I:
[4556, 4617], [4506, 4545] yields 2.40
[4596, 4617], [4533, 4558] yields 2.34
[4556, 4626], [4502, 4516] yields 2.49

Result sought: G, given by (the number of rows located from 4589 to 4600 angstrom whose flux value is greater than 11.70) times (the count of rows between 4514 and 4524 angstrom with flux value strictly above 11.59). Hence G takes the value 8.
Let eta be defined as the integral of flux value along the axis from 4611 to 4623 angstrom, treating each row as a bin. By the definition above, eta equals 137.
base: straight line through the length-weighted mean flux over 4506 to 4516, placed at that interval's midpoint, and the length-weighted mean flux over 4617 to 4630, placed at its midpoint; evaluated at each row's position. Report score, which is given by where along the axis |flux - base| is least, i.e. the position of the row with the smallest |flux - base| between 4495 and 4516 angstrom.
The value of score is 4508.83 angstrom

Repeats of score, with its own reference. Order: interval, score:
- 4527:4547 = 4546.36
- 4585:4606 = 4588.42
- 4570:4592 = 4588.42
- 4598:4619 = 4607.48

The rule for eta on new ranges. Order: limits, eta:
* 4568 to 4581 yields 152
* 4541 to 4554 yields 144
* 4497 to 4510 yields 152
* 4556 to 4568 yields 138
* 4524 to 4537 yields 136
